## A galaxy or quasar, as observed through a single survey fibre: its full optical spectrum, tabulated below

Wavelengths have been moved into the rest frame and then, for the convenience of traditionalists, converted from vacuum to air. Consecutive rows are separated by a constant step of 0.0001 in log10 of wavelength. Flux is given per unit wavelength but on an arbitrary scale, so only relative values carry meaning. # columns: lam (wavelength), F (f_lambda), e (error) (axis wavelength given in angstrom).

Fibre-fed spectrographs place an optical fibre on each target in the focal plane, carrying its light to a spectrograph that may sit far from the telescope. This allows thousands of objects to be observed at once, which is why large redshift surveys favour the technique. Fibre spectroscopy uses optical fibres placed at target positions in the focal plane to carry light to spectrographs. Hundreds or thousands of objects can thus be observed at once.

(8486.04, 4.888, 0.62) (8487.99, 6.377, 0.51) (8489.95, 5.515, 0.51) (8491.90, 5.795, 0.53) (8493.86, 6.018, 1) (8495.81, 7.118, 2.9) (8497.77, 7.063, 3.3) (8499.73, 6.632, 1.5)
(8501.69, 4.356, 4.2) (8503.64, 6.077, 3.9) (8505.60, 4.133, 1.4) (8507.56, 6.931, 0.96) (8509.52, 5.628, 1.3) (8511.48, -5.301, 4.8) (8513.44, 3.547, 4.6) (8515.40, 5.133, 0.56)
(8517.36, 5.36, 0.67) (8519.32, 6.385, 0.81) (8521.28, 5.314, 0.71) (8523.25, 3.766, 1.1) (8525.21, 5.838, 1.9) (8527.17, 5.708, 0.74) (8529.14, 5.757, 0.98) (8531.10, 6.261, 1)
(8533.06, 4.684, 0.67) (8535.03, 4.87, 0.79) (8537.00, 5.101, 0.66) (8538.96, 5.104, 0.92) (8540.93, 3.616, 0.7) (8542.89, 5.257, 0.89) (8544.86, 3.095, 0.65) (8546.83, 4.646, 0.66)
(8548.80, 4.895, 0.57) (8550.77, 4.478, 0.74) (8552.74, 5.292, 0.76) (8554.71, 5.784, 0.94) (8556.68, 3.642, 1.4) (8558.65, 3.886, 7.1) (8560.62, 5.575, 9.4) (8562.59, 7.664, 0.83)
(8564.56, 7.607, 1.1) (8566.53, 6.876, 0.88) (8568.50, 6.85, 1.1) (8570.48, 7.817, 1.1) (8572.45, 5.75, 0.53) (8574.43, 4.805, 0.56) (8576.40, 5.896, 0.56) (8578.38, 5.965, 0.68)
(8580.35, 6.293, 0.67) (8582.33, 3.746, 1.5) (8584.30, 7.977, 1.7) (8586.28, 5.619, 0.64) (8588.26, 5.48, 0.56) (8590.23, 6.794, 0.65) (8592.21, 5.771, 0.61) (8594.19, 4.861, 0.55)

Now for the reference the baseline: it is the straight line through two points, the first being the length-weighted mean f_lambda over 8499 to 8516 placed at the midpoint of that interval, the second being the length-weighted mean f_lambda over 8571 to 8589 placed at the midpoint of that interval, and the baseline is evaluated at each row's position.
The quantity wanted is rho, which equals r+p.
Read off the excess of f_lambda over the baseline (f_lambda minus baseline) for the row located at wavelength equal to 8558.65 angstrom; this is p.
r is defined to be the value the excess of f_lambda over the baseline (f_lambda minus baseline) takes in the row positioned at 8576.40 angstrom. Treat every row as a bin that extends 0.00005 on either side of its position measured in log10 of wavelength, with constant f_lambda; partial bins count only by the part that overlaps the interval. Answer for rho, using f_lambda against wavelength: -1.2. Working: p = -1.4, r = 0.2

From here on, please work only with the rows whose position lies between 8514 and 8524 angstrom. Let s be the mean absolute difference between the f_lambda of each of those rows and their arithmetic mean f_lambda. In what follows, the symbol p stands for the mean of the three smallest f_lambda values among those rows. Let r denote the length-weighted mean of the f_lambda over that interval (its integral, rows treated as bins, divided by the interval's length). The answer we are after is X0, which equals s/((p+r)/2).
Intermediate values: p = 4.7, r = 5.2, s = 0.59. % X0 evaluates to 0.12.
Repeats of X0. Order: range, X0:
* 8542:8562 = 0.17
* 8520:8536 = 0.13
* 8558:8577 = 0.20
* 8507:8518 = 1.31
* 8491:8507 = 0.16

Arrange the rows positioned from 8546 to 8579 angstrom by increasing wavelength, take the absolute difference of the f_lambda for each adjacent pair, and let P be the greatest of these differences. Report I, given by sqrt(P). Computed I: 1.5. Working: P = 2.1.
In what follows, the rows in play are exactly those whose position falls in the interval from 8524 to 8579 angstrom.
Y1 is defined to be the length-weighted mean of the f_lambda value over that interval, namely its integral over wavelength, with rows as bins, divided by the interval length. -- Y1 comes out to 5.4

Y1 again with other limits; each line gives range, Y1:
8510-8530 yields 4.2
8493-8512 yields 5.1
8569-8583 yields 5.8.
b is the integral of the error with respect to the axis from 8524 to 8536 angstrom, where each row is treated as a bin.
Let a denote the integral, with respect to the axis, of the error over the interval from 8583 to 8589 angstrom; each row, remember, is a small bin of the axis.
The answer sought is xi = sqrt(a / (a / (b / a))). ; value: 1.42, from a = 6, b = 12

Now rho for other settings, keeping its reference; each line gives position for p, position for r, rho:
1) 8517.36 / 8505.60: 1.2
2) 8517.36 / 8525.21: 2.4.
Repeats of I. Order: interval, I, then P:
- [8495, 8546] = 3.3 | 10.9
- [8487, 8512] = 3.3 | 10.9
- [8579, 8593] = 2.1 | 4.2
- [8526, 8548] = 1.5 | 2.2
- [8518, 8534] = 1.4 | 2.1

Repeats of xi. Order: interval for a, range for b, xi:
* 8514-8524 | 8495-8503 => 1.62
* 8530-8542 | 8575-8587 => 1.10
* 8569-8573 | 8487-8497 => 1.80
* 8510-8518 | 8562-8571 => 0.65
